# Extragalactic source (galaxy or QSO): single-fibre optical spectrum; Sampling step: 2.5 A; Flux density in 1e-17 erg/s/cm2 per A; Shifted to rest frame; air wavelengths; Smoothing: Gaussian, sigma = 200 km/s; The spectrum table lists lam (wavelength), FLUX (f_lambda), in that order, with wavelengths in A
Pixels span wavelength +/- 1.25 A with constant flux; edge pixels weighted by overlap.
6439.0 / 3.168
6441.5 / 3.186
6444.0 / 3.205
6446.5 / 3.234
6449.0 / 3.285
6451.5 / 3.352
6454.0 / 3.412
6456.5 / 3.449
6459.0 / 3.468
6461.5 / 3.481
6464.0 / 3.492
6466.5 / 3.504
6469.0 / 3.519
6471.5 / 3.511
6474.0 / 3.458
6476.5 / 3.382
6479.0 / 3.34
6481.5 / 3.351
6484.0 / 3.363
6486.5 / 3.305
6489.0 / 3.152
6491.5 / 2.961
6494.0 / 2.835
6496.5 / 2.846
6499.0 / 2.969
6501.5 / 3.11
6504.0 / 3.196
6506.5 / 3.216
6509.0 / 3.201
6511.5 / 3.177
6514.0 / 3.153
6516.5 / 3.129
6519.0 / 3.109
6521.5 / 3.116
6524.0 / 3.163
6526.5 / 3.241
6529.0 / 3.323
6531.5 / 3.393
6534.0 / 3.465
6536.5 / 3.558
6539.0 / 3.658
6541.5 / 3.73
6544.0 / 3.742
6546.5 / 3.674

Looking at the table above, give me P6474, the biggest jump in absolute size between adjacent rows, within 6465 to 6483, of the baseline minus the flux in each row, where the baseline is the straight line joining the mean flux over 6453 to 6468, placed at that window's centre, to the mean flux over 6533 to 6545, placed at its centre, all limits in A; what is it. 0.081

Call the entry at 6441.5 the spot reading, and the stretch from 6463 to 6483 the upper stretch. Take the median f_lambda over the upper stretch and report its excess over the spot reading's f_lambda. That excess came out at 0.29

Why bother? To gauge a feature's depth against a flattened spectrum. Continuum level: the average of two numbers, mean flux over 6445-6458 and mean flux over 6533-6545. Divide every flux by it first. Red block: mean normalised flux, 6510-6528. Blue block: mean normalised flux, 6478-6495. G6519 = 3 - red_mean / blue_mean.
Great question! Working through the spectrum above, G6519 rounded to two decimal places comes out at 2.01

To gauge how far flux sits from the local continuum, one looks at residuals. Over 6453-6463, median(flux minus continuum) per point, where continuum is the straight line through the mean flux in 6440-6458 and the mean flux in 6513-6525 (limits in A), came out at 0.18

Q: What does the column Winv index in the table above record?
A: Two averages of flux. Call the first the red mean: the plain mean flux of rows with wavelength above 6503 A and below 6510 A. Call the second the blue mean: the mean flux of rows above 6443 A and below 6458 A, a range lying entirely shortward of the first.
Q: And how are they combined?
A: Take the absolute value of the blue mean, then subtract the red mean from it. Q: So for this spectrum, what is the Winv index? 0.12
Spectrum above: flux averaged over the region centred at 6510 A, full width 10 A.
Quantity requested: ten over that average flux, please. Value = 3.14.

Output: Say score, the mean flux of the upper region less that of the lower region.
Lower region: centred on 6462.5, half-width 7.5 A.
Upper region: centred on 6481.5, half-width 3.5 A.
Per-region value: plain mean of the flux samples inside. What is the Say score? -0.13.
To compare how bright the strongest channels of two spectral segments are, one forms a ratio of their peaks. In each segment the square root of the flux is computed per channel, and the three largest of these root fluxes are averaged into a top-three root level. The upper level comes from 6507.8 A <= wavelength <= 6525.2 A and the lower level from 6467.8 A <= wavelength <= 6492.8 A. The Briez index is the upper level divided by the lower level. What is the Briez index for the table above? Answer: 0.95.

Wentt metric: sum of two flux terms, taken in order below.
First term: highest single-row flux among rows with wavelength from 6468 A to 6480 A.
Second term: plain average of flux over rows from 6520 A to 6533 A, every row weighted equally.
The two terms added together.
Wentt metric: 6.77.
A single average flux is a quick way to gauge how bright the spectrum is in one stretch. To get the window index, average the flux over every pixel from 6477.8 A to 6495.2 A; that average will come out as 3.19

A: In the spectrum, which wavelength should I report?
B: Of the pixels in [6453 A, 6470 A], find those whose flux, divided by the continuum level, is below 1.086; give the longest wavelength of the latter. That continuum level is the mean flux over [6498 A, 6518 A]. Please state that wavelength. 6454.0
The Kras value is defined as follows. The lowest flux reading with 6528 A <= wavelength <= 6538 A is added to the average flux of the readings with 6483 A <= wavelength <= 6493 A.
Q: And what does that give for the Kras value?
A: 6.5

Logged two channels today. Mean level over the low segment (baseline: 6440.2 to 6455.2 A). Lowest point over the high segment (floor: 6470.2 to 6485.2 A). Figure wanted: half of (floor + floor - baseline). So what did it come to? 1.7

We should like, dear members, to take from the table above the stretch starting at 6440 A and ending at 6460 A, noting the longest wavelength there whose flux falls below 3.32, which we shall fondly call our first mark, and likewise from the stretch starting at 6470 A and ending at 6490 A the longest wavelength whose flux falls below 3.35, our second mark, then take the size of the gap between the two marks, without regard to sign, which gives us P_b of 40.0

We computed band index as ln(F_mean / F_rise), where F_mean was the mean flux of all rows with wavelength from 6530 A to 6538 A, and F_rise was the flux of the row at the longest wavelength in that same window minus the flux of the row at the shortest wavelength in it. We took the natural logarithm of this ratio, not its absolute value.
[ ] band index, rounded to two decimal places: 3.05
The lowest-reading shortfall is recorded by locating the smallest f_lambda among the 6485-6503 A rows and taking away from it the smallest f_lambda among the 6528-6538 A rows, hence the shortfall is -0.5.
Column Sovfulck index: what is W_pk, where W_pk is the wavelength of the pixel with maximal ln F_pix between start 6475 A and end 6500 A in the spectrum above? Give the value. 6476.5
